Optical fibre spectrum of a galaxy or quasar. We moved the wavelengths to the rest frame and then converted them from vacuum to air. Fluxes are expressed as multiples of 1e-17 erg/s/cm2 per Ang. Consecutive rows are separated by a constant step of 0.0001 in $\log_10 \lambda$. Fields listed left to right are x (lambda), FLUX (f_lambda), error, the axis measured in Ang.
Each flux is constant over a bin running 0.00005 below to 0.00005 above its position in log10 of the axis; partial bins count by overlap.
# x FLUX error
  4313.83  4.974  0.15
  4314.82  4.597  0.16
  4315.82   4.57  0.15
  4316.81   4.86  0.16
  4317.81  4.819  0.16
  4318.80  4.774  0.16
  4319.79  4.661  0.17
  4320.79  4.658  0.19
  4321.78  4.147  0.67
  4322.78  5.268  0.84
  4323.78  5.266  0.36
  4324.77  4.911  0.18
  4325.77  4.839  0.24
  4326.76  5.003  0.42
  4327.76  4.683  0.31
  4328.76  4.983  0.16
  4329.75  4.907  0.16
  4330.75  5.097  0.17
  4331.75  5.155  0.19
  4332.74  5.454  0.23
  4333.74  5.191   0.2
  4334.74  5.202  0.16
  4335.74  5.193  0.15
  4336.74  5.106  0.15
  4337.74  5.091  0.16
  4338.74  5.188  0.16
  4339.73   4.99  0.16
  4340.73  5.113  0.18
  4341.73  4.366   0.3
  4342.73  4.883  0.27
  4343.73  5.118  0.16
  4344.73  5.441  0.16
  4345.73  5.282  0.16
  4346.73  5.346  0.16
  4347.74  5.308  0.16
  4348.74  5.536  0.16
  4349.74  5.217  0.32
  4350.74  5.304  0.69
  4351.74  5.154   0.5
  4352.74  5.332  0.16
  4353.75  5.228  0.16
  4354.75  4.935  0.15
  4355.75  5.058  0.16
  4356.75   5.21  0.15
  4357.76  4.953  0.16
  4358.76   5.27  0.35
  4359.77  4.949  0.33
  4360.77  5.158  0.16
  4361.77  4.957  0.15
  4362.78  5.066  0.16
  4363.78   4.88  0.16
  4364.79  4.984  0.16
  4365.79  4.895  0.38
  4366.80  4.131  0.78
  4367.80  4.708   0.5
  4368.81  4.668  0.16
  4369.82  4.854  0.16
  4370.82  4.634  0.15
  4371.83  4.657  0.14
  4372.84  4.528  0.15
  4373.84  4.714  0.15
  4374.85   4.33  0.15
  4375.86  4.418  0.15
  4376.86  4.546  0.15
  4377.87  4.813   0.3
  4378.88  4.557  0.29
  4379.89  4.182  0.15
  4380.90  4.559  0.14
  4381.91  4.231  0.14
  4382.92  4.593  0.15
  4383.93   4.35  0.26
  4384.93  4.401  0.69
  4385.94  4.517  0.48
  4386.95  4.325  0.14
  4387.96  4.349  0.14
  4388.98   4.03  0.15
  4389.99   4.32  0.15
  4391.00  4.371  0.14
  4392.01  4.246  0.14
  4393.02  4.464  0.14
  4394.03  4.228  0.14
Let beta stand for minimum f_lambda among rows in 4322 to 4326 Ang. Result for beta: 4.839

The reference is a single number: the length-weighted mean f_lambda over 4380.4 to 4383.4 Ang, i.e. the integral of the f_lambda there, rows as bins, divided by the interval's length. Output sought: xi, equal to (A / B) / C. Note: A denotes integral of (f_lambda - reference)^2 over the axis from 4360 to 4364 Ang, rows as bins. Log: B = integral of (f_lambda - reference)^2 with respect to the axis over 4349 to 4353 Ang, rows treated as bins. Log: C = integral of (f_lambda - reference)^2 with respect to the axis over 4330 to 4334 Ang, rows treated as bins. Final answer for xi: 0.21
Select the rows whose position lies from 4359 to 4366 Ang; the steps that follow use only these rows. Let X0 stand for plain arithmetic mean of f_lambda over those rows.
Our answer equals 5.0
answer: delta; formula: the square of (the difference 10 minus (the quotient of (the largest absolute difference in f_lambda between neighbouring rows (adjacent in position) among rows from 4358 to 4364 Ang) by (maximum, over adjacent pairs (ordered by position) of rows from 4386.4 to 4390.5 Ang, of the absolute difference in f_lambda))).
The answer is 80.9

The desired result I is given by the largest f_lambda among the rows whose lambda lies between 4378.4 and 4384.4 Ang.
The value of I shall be 4.593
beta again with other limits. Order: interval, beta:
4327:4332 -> 4.683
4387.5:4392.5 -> 4.03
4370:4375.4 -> 4.33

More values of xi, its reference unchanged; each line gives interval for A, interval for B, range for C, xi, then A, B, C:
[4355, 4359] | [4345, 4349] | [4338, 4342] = 0.39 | 1.7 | 3.3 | 1.4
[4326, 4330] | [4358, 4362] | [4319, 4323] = 0.73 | 0.8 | 1.6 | 0.7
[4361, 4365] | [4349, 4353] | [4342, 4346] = 0.20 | 1.1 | 2.6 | 2.1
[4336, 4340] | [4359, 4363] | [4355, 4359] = 0.69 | 1.7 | 1.4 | 1.7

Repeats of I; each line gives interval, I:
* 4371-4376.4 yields 4.714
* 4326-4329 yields 5.003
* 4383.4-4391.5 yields 4.517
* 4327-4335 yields 5.454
